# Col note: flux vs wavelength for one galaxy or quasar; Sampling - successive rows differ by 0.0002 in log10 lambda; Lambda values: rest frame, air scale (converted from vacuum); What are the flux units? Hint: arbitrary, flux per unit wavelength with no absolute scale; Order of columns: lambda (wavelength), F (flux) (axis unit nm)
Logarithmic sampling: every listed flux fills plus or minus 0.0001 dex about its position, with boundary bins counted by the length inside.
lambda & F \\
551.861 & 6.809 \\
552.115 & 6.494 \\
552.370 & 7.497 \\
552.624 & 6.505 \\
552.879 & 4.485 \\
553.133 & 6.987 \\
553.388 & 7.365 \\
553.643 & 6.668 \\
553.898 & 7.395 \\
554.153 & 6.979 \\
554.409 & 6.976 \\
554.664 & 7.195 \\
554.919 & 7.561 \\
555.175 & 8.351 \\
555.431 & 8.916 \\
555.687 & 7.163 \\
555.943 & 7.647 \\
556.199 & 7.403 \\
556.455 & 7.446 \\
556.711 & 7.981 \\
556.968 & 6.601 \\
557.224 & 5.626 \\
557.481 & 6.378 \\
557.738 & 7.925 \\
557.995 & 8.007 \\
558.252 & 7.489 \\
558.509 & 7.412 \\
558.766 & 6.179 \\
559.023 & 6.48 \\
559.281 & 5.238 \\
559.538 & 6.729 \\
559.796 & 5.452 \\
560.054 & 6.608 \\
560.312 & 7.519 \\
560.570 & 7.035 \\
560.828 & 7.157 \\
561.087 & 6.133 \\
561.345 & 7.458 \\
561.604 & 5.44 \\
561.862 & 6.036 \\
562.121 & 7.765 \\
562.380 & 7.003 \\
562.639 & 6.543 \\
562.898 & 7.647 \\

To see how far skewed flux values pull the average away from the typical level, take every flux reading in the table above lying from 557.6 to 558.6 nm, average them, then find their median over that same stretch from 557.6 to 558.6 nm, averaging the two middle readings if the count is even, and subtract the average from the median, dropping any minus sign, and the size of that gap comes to 0.00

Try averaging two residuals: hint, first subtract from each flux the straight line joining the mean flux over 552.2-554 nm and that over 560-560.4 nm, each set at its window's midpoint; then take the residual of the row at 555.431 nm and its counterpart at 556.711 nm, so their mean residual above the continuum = 1.6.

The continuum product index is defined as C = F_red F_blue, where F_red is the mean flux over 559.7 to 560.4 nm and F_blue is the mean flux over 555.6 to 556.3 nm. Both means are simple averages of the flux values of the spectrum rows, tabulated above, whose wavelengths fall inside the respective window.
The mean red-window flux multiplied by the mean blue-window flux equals 48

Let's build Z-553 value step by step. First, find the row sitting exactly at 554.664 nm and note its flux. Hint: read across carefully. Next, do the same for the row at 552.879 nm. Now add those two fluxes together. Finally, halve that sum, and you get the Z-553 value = 5.8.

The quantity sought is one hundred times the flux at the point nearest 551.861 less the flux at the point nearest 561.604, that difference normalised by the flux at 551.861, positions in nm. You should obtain 20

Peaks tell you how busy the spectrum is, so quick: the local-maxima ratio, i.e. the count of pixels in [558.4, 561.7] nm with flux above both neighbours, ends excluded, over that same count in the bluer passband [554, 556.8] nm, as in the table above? 2.5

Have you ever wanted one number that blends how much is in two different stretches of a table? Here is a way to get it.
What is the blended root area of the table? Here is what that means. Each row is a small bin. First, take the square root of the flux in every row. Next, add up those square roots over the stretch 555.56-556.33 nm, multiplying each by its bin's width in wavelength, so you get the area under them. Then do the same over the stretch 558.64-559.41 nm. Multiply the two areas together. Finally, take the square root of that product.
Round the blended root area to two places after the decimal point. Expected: 1.98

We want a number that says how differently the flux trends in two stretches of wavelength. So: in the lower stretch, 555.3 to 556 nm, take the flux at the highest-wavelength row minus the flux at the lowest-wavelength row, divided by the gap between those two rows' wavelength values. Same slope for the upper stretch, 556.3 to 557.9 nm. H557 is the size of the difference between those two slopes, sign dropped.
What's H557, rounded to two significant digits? 2.9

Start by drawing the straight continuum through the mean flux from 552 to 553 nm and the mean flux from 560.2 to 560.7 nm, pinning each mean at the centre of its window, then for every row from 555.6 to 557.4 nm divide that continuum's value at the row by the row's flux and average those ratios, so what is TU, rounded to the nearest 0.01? 0.96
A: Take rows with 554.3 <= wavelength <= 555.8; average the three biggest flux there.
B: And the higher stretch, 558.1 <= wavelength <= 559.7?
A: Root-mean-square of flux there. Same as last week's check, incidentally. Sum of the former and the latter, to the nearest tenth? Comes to 14.9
